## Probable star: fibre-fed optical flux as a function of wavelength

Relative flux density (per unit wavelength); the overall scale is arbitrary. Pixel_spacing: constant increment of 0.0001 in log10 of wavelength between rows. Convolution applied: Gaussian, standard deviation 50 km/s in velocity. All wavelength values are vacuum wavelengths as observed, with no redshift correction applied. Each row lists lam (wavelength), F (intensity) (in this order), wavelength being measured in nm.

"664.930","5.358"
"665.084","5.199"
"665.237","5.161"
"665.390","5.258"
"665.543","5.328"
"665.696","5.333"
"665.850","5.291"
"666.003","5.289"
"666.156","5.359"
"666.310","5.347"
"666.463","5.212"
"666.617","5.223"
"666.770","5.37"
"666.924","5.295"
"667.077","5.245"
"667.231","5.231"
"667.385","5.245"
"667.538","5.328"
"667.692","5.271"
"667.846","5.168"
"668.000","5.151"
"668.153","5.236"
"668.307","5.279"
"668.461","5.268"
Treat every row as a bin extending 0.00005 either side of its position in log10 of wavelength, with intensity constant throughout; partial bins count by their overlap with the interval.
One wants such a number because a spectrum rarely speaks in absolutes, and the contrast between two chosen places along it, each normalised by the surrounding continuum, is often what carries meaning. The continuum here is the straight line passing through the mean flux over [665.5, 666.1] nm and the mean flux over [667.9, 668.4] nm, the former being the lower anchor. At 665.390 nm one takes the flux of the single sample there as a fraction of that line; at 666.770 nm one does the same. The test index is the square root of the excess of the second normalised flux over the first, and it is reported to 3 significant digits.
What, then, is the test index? 0.176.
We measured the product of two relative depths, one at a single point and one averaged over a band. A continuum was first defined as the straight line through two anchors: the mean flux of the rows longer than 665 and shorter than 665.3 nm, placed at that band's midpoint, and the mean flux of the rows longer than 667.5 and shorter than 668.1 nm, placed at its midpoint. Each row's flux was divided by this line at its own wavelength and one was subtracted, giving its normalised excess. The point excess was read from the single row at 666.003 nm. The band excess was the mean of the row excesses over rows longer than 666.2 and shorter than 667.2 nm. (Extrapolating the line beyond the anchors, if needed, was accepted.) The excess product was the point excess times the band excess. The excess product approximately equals 0.0003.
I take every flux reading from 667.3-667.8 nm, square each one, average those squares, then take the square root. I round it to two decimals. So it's 5.28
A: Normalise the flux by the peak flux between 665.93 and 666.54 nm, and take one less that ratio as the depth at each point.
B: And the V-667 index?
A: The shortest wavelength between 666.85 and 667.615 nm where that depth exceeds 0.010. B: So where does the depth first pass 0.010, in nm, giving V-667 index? 666.924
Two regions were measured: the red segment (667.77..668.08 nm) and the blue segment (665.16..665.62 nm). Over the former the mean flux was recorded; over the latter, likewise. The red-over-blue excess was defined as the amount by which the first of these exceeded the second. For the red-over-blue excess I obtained -0.09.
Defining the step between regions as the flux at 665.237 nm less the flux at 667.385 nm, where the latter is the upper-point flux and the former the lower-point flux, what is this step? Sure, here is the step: -0.08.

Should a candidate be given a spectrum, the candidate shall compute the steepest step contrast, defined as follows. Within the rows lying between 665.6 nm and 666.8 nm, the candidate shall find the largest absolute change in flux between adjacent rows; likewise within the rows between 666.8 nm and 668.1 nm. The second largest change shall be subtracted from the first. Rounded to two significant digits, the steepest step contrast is 0.044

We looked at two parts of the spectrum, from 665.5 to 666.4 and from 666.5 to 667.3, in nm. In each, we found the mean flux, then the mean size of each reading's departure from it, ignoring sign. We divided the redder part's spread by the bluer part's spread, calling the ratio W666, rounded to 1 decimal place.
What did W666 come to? 2.1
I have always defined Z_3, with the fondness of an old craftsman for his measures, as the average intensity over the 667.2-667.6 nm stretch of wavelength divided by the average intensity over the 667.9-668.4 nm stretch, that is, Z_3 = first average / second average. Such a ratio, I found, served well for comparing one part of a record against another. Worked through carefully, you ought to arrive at 1.01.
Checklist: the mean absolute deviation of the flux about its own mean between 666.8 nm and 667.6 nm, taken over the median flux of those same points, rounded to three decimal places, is 0.007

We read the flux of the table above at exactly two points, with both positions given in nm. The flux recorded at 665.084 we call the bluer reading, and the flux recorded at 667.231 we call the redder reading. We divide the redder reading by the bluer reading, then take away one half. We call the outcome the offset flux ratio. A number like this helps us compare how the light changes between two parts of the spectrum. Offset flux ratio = 0.51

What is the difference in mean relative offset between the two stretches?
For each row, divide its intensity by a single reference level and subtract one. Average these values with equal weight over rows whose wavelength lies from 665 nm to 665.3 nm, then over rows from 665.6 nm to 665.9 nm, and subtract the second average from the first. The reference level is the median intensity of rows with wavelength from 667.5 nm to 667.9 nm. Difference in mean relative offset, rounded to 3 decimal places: -0.025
